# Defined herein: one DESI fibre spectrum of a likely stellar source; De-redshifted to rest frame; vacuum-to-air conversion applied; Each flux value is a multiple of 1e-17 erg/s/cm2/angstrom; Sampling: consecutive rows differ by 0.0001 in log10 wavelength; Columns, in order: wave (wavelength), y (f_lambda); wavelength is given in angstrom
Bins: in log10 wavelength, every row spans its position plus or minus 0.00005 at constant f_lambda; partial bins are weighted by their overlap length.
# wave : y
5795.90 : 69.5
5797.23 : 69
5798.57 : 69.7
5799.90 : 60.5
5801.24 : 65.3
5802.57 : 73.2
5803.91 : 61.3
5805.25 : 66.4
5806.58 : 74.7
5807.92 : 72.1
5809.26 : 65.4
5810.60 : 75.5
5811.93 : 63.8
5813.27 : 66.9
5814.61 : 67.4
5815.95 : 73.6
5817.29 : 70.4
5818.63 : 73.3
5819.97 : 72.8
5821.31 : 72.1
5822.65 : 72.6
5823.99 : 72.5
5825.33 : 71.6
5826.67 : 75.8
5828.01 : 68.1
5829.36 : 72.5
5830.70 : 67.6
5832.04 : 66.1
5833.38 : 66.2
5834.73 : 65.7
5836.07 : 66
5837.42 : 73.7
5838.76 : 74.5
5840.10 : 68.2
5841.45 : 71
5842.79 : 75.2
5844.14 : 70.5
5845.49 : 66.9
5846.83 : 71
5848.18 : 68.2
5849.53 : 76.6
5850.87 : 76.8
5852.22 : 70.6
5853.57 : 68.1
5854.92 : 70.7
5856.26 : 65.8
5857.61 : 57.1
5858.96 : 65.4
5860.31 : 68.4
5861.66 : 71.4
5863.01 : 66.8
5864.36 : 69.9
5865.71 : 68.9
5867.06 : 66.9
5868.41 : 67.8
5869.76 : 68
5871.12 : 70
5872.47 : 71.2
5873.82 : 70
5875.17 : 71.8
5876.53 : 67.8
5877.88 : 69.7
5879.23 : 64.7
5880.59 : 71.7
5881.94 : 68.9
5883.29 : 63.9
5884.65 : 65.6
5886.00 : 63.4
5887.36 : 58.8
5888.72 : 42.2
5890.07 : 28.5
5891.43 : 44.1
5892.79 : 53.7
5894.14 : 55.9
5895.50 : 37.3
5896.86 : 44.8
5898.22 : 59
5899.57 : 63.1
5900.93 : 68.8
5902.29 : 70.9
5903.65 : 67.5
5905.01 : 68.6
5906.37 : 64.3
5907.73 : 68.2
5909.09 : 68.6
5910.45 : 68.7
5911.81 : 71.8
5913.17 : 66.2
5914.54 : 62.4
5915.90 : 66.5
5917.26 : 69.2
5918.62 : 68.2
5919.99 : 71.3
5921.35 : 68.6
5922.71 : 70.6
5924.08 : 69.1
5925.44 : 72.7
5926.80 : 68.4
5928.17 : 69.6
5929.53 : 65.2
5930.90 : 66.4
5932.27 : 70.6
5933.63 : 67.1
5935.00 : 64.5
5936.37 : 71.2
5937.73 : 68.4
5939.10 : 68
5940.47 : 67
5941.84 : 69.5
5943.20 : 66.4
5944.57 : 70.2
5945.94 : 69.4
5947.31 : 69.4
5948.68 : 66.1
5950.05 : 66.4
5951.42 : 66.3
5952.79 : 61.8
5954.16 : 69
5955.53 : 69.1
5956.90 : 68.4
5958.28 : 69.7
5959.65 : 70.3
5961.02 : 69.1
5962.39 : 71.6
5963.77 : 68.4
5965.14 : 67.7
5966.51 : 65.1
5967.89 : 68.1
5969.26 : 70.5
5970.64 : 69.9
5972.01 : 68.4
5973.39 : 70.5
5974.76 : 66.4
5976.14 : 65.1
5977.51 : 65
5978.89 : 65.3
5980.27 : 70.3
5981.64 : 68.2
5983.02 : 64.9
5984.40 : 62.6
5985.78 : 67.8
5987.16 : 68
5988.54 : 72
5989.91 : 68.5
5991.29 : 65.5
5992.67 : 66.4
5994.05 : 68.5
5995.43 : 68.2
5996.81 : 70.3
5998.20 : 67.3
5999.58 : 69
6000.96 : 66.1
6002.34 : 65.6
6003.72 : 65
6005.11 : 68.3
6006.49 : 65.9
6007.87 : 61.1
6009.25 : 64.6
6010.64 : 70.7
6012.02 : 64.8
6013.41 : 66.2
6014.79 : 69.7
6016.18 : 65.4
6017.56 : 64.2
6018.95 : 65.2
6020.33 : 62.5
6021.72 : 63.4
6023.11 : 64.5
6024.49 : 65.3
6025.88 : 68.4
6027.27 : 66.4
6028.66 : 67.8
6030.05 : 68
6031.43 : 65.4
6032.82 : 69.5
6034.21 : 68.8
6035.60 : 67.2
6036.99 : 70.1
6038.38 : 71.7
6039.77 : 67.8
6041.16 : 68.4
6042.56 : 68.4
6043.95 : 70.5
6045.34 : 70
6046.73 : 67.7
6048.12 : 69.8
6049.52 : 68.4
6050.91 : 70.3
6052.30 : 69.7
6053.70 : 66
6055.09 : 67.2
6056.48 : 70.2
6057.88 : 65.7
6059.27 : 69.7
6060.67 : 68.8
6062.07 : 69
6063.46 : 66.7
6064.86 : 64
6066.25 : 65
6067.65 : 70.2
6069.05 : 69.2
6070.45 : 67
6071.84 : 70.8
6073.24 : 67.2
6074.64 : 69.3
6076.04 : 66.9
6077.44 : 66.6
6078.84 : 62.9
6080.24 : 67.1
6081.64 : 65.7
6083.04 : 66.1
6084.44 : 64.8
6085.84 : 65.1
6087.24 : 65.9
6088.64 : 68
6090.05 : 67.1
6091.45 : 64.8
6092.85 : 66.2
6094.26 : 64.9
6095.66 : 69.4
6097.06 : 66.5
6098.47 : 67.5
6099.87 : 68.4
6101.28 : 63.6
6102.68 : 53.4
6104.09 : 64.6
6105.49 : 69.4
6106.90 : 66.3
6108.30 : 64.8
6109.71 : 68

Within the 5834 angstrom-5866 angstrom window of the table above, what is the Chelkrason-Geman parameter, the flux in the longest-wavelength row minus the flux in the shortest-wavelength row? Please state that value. 3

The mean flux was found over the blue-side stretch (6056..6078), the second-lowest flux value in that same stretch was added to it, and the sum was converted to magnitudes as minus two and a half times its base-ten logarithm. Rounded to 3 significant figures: -5.31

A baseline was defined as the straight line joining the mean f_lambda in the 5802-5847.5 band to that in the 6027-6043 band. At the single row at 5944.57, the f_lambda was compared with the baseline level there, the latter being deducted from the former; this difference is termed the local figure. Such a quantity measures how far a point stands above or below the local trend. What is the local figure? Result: 1.1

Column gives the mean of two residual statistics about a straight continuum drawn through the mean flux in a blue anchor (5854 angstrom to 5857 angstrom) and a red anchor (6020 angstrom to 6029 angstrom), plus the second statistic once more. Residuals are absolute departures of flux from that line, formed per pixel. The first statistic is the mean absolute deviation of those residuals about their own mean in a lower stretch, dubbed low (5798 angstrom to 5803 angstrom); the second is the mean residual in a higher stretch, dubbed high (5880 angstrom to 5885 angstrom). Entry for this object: 5.2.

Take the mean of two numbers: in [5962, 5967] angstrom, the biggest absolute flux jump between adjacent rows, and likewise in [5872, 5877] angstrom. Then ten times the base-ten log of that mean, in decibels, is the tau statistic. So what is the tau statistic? 5.56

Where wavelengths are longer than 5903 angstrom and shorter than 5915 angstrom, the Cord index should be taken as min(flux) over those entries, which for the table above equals 62.4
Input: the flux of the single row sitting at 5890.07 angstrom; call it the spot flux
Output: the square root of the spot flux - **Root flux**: 5.34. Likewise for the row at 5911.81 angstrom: 8.47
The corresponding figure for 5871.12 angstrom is 8.37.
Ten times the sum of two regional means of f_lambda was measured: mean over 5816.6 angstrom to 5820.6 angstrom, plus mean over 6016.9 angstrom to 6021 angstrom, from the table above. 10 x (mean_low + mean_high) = 1361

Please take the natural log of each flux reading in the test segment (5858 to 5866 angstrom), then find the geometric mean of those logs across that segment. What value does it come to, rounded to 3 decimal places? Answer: 4.226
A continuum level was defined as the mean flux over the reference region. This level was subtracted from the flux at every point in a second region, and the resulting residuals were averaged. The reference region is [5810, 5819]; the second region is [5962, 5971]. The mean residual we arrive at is -1.4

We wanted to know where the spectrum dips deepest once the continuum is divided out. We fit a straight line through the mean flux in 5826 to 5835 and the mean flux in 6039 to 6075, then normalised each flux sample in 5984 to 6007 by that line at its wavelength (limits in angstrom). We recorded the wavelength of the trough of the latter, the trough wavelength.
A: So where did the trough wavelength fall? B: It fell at 5984.40 angstrom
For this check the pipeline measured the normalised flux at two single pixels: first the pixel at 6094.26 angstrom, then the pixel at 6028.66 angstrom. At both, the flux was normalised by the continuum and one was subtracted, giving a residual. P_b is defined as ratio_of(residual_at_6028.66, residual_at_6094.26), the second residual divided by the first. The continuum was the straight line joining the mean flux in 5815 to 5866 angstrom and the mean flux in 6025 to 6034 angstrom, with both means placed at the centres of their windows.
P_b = 0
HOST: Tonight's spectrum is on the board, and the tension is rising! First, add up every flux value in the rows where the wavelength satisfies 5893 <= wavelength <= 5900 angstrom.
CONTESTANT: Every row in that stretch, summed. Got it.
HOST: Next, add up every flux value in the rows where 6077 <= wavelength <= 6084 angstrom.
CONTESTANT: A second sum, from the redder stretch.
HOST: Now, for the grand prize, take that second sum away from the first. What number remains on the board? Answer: -68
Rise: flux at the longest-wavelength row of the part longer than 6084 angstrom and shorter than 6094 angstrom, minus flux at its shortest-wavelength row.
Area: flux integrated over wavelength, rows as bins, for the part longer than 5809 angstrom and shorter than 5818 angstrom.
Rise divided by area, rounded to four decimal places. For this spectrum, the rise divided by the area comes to 0.0022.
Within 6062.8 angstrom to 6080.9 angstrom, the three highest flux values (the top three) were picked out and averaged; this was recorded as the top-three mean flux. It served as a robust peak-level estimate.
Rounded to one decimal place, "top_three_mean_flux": 70.1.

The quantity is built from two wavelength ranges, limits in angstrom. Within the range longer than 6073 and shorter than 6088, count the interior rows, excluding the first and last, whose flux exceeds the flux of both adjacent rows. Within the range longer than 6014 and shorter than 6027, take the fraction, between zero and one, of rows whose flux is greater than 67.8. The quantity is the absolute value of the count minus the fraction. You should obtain 2.8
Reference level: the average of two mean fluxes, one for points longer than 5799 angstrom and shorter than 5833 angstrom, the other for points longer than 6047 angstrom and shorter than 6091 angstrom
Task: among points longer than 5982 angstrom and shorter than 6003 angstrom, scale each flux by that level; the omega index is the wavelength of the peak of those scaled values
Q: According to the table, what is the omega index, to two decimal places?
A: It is 5988.54 angstrom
